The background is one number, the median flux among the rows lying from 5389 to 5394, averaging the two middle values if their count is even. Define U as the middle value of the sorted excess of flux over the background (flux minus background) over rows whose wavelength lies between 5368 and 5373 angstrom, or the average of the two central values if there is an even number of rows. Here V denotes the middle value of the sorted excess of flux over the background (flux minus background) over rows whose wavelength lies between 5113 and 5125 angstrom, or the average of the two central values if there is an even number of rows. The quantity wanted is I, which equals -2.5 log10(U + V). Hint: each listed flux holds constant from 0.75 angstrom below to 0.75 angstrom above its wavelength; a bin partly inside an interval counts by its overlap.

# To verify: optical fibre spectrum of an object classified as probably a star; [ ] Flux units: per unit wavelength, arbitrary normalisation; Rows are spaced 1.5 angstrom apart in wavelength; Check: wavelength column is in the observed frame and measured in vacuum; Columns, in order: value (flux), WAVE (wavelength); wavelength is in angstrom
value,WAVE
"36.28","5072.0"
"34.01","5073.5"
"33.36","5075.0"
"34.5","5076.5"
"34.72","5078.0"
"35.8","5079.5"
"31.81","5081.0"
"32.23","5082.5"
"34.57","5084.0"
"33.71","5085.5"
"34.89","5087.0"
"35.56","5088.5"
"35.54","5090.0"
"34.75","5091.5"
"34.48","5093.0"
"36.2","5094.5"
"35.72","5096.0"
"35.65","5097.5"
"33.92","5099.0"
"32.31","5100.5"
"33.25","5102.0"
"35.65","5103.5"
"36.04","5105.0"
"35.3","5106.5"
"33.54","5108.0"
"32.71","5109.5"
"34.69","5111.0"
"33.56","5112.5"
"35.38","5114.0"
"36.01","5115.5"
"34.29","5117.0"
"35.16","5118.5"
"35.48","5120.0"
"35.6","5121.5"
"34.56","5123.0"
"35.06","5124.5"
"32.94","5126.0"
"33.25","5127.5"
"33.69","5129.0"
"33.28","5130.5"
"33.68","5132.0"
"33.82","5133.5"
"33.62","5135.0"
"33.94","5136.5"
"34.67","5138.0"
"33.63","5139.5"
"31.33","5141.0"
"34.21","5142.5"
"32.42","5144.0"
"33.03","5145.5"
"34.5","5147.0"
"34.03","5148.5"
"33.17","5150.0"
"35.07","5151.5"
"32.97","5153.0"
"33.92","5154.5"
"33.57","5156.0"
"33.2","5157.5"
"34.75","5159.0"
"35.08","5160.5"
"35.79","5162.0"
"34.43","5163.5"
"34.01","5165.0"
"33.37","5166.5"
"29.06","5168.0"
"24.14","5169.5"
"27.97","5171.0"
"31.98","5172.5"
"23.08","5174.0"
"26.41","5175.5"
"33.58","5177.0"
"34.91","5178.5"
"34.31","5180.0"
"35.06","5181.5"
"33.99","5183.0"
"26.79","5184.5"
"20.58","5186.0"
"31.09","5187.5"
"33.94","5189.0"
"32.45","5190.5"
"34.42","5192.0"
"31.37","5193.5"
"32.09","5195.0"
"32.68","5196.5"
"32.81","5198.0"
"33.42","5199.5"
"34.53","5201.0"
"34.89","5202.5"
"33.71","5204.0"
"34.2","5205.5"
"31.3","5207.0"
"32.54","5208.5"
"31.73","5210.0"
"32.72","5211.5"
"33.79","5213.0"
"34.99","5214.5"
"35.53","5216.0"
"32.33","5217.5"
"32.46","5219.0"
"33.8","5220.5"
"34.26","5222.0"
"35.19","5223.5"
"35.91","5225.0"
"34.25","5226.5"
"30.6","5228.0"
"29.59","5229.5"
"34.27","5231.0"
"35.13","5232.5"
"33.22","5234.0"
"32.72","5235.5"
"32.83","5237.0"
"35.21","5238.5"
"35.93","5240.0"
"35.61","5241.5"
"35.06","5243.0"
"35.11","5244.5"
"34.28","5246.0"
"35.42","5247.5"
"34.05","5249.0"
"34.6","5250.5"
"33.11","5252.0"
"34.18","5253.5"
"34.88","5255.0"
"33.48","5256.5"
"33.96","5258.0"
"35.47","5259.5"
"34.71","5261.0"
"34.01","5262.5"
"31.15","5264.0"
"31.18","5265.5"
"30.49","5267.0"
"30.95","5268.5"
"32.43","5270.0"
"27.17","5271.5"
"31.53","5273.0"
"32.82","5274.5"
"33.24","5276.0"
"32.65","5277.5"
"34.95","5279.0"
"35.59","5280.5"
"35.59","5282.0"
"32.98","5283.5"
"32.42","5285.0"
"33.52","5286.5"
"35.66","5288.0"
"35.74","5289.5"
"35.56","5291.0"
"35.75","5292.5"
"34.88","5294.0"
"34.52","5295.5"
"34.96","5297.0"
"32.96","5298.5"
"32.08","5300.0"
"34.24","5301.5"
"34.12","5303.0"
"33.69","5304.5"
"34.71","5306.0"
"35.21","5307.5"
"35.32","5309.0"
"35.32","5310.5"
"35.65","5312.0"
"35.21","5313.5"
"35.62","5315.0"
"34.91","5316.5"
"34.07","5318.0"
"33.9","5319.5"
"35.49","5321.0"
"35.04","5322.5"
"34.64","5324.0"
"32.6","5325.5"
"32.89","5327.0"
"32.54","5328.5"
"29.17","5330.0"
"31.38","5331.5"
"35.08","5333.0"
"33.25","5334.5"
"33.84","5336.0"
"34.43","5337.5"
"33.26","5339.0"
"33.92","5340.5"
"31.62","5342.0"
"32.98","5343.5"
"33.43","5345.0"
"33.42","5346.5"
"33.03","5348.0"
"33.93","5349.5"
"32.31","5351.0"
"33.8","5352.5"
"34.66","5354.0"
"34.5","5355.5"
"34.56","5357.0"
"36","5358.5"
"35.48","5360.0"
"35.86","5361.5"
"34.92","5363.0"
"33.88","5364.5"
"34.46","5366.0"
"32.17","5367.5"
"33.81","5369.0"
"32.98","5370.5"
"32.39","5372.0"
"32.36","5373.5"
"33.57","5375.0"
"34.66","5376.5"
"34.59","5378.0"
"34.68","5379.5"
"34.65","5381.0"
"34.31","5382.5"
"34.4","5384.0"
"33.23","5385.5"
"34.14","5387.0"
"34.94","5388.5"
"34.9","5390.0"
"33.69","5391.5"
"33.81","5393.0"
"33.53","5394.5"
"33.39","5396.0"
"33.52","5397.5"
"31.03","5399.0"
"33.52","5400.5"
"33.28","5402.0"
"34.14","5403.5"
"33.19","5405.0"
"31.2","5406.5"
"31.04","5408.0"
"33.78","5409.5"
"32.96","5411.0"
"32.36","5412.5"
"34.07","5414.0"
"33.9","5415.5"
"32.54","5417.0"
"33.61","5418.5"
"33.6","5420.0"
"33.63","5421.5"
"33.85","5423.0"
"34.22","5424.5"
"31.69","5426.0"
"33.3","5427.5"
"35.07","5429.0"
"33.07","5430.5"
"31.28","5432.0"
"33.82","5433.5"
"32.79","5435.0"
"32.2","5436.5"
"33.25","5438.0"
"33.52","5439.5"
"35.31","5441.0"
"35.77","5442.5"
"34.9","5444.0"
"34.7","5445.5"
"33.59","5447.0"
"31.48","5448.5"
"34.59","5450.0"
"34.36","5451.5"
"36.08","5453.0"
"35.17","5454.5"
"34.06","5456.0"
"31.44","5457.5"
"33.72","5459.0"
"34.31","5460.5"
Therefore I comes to 0.5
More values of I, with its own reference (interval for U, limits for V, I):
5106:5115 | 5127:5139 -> 1.8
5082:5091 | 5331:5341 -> 0.1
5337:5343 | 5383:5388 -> 2.4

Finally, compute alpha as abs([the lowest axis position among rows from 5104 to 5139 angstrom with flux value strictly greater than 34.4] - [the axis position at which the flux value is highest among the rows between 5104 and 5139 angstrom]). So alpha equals 0.0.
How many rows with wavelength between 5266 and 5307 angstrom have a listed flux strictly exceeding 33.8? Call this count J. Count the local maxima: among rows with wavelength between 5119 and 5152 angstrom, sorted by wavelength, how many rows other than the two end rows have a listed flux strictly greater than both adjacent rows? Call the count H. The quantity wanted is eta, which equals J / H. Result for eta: 1.9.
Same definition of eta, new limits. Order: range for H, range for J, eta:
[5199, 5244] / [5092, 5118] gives 1.7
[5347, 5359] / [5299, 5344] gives 9.5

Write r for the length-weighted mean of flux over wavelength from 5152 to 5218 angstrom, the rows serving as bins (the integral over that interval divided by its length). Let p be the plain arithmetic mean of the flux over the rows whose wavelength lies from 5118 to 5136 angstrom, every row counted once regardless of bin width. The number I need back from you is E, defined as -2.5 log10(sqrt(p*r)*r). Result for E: -7.575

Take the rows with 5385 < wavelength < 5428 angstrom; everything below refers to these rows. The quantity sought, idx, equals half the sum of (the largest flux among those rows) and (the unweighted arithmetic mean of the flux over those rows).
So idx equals 34.1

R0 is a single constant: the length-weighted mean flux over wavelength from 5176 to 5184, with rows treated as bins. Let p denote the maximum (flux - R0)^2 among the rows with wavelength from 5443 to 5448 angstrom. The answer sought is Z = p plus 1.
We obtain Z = 2.0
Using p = 1.0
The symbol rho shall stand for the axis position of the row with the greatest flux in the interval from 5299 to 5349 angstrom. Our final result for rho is 5312.0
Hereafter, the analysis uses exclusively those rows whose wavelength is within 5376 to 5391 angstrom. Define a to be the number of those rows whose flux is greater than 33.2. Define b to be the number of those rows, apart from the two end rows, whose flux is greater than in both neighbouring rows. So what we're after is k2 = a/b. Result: 3.3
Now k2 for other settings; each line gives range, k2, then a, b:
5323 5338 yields 2.5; 5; 2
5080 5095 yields 4.0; 8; 2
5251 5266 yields 3.5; 7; 2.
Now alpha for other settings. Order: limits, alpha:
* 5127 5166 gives 24.0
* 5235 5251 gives 1.5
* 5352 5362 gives 4.5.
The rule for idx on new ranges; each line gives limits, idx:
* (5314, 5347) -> 34.6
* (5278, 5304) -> 35.1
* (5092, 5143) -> 35.3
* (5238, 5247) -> 35.6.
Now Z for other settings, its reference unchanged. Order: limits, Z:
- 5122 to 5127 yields 2.4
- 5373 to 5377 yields 3.3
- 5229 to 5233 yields 19.4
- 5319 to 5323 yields 3.6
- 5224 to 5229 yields 11.8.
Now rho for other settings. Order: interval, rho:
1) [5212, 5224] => 5216.0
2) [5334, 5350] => 5337.5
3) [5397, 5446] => 5442.5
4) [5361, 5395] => 5361.5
